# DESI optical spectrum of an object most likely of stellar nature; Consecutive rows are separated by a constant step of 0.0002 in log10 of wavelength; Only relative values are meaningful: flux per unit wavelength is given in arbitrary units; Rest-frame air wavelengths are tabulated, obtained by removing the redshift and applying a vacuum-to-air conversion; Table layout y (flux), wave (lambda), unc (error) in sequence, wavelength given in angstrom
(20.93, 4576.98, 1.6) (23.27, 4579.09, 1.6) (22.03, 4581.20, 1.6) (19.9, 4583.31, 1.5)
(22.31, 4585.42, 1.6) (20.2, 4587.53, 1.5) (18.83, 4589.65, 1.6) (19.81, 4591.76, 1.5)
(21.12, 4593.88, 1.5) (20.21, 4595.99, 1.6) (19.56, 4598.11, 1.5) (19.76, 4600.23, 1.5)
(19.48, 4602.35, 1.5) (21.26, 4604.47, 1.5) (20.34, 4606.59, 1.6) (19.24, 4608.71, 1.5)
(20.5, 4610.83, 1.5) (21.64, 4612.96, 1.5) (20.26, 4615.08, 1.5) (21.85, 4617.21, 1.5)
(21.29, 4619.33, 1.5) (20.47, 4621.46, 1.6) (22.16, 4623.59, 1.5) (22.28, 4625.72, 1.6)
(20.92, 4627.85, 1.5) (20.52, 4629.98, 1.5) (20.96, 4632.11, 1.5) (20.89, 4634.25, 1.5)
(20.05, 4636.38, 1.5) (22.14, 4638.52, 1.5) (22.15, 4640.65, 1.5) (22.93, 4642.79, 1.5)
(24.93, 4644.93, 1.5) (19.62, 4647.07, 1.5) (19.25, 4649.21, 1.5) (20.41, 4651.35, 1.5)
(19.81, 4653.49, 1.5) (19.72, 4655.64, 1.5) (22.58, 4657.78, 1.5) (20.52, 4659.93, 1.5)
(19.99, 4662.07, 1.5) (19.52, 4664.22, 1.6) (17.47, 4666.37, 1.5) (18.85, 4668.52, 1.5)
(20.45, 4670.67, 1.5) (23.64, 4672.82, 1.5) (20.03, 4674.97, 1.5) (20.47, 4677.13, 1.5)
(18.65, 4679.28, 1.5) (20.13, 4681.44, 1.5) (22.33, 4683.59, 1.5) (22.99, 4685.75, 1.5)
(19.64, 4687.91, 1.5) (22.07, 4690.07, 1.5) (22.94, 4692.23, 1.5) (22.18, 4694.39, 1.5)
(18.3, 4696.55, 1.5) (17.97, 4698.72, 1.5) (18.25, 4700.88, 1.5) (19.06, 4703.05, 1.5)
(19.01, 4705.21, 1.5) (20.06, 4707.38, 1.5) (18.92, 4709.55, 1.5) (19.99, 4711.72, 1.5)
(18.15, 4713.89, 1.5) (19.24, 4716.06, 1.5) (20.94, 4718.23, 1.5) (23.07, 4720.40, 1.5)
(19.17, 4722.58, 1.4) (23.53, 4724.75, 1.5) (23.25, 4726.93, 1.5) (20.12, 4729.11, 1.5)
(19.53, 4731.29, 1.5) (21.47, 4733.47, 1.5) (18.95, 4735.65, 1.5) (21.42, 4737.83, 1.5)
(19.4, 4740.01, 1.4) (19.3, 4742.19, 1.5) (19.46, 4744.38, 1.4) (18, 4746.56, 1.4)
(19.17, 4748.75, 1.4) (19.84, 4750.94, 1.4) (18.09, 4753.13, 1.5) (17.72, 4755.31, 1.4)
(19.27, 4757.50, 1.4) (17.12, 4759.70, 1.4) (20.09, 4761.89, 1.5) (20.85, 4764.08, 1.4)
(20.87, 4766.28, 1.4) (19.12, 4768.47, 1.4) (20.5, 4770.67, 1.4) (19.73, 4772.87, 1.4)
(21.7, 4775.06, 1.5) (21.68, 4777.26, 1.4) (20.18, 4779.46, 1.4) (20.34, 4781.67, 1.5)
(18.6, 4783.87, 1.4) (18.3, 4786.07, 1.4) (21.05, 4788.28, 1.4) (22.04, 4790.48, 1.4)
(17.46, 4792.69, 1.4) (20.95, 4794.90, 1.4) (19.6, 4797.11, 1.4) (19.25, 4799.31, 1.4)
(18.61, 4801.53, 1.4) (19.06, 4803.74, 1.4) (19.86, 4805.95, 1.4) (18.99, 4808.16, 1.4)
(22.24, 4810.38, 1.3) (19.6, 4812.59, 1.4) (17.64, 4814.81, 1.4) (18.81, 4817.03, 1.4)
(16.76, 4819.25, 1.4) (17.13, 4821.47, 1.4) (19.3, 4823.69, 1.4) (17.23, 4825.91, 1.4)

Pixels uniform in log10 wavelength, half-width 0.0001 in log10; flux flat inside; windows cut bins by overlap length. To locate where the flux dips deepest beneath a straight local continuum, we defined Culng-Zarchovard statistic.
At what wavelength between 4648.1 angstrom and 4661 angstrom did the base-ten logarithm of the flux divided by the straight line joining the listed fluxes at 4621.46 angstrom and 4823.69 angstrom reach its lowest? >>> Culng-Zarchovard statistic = 4649.21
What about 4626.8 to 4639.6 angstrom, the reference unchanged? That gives 4636.38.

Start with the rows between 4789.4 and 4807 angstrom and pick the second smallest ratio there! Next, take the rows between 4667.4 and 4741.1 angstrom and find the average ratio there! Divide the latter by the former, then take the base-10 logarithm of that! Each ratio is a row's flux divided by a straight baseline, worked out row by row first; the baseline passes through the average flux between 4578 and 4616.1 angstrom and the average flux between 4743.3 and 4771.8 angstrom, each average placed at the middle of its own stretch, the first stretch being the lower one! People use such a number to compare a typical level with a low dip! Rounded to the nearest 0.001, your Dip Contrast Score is 0.022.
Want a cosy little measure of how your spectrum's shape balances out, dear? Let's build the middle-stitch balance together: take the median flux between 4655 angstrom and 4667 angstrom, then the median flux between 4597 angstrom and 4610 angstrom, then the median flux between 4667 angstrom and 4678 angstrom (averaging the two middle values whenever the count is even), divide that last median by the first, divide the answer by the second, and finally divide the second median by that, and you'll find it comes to 375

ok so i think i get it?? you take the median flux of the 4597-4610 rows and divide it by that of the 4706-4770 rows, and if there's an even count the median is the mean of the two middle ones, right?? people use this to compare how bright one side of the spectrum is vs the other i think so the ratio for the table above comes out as 1.01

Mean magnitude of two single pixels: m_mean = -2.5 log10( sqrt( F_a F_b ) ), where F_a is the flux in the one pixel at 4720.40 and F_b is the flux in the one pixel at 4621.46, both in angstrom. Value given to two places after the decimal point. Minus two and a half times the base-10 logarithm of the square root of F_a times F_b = -3.34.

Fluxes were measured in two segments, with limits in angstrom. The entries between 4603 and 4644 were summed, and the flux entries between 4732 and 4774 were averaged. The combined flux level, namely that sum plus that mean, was 421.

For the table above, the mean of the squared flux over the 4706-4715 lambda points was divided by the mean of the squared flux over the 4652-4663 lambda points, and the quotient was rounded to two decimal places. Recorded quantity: 0.88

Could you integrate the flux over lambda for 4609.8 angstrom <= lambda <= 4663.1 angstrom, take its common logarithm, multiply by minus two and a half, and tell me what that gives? -7.63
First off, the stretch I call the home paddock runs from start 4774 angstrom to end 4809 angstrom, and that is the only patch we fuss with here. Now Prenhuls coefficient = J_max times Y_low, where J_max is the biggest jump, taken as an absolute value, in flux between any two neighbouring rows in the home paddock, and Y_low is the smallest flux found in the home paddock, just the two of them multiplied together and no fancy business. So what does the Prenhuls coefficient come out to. 80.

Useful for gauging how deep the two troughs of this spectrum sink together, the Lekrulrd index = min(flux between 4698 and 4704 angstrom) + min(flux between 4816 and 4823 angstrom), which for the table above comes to 34.7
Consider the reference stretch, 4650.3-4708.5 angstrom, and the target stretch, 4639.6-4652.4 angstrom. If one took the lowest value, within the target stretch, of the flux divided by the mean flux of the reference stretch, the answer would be 0.95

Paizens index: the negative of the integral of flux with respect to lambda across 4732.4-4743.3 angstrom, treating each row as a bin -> -219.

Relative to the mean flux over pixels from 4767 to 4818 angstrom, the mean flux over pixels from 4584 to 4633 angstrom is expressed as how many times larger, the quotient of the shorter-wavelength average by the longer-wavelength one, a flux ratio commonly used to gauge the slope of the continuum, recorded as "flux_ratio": 1.04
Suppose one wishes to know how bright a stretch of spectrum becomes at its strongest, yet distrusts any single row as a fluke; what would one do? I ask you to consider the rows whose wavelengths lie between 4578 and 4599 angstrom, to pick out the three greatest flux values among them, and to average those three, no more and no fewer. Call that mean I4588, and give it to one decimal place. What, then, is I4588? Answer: 22.5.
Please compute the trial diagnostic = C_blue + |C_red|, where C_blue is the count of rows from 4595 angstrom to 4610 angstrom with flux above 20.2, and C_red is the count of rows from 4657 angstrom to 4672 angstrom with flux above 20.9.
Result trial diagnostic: 4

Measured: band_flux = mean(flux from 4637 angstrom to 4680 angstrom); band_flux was 20.7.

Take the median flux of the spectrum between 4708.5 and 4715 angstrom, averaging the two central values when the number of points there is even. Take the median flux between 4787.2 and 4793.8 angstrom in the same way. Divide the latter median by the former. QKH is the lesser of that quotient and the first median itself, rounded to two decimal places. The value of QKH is 1.11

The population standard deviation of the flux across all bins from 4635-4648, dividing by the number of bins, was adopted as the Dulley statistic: 1.78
